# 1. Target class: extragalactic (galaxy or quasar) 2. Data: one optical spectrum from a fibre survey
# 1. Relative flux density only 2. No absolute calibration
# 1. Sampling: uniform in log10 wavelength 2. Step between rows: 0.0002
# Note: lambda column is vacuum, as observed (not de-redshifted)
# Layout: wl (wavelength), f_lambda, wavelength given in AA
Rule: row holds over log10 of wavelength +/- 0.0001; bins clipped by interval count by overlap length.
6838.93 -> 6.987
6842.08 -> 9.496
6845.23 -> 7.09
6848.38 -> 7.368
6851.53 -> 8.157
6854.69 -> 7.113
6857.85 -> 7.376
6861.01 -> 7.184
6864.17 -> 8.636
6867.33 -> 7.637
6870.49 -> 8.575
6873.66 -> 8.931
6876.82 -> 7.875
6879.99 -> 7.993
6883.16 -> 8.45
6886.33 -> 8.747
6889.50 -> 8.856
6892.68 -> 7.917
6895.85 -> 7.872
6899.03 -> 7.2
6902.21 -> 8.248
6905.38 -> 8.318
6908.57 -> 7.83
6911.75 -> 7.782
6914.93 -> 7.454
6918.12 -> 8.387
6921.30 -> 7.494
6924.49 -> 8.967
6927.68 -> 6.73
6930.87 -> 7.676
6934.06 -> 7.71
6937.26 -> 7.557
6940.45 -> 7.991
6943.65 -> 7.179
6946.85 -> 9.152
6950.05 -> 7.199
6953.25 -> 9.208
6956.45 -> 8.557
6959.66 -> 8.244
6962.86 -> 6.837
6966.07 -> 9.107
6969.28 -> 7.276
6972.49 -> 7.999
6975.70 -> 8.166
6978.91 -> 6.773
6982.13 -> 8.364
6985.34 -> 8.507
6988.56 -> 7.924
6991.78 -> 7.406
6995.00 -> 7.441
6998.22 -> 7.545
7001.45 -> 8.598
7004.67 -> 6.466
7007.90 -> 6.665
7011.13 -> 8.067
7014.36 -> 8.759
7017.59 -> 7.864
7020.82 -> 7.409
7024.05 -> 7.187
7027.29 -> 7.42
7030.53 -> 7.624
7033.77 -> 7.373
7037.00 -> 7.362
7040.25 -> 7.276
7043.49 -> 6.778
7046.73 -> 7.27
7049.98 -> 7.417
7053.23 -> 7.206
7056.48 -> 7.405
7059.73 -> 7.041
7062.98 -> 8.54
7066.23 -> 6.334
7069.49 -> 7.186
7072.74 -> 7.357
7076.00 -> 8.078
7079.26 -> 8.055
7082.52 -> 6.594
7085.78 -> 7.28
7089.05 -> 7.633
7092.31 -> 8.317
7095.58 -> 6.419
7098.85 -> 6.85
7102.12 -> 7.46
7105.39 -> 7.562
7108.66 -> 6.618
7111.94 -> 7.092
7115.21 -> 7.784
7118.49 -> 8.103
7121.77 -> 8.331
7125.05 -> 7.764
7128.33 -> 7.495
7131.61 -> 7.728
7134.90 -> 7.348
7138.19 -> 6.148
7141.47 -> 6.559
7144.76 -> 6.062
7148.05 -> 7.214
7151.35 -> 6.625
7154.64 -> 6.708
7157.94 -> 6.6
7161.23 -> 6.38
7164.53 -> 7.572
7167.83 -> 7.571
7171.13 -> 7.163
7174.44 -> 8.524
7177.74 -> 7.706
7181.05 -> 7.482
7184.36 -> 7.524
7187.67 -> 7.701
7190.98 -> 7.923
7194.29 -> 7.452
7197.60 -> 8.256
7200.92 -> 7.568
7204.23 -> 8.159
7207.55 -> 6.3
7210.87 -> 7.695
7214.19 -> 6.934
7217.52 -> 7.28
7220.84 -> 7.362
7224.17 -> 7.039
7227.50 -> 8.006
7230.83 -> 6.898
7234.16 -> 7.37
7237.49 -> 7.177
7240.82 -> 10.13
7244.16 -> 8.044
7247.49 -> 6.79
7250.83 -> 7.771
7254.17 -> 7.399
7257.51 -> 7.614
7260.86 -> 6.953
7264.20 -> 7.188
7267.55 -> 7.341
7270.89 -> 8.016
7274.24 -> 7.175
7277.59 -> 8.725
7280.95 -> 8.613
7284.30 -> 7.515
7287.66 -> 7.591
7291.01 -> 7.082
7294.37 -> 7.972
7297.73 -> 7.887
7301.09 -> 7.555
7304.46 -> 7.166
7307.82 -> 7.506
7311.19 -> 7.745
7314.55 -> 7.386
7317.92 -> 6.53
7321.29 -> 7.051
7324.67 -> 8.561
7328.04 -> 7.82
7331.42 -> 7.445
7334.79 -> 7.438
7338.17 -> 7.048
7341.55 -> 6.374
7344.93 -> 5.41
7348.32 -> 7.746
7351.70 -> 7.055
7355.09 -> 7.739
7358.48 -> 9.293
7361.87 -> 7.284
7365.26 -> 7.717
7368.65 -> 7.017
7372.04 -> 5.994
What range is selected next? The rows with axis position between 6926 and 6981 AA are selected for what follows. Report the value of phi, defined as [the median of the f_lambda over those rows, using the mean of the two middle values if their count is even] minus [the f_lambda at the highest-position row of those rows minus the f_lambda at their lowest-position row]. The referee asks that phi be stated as 7.7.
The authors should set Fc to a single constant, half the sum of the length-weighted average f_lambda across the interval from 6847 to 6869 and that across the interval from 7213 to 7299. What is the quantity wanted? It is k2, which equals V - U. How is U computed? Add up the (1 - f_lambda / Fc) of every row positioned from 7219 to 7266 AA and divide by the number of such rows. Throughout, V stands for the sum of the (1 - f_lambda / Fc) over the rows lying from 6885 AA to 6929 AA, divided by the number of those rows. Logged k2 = -0.06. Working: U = 0.010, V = -0.047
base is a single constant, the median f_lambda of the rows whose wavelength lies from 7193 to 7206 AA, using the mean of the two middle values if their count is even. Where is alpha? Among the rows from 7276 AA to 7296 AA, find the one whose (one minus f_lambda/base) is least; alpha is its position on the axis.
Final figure 7277.59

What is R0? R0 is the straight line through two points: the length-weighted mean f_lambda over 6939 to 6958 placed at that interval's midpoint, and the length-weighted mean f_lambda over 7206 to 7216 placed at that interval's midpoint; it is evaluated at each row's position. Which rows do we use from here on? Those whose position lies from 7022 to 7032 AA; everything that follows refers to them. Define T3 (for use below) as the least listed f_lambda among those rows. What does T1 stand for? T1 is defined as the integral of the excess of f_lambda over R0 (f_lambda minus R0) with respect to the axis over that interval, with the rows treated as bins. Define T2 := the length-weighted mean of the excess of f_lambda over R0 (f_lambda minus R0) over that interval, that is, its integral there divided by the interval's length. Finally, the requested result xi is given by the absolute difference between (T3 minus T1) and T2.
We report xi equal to 12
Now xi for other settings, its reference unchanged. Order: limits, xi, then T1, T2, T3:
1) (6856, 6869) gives 20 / -12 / -0.92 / 7.184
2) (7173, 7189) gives 4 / 10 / 0.65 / 7.482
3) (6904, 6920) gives 15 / -7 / -0.45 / 7.454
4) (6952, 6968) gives 4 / 3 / 0.19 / 6.837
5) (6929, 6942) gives 15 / -7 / -0.57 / 7.557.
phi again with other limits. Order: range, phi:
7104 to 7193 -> 7.1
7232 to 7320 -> 8.4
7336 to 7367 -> 6.6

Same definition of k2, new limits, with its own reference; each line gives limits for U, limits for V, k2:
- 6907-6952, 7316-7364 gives 0.06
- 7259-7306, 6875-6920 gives -0.06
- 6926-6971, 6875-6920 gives -0.02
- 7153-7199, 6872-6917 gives -0.08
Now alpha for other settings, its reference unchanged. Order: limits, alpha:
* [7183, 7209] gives 7197.60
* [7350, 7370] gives 7358.48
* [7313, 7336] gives 7324.67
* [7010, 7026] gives 7014.36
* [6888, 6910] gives 6889.50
